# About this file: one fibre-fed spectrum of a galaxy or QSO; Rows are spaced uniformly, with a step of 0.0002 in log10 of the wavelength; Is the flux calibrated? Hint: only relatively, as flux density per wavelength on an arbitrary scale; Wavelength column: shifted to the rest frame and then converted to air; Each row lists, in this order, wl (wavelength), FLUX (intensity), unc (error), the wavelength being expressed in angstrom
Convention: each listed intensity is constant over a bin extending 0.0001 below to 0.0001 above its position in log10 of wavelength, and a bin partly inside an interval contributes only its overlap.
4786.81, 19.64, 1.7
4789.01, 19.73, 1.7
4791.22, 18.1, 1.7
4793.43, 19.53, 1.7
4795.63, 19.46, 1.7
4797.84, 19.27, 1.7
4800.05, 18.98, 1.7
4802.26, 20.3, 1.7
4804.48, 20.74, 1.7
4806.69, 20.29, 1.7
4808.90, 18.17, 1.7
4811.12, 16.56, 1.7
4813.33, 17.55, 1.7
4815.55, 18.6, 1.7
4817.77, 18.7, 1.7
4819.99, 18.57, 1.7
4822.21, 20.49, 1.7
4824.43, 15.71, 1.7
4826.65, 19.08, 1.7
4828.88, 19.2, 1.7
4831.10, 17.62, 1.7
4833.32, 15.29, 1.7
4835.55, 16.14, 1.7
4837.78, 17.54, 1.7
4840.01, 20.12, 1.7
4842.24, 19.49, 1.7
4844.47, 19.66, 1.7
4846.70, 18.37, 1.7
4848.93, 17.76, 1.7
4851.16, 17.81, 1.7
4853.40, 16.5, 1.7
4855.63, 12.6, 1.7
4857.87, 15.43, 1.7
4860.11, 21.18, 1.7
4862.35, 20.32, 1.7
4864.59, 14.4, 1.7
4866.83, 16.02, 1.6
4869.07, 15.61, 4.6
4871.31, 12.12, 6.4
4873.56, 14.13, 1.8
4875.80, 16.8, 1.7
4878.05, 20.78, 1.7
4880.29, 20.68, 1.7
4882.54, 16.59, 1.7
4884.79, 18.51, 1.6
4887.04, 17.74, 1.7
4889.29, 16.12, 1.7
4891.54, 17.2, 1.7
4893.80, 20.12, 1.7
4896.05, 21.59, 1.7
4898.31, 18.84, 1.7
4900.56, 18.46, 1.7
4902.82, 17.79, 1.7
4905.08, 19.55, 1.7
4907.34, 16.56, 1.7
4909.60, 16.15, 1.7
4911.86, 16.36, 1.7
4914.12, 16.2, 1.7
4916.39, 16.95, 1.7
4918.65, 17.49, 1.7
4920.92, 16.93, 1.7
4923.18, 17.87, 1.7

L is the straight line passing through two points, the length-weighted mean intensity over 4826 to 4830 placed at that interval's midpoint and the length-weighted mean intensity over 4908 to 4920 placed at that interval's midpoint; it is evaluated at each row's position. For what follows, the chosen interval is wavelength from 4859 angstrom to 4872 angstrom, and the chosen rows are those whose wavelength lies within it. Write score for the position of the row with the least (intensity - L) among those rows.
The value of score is 4871.31 angstrom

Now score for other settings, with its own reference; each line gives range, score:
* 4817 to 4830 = 4824.43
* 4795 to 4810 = 4808.90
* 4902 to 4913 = 4909.60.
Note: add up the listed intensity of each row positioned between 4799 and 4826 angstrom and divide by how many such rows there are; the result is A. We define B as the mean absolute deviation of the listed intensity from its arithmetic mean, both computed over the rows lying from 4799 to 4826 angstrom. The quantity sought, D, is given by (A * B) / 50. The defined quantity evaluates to 0.45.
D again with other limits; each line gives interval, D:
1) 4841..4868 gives 0.72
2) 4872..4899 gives 0.67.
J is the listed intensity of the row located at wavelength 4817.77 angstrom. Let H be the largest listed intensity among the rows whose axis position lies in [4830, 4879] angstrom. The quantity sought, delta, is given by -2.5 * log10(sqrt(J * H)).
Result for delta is -3.247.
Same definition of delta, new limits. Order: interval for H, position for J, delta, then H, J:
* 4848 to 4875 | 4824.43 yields -3.153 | 21.18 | 15.71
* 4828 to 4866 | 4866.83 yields -3.163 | 21.18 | 16.02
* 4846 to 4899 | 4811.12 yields -3.192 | 21.59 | 16.56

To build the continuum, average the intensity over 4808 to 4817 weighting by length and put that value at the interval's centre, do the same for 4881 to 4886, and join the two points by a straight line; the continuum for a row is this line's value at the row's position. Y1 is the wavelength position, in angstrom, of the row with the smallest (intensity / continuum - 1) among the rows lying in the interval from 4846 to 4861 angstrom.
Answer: 4855.63 angstrom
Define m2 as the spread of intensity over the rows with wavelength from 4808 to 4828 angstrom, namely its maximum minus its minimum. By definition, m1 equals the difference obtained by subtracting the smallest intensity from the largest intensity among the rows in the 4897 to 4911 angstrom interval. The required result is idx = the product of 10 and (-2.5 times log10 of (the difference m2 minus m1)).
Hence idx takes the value -3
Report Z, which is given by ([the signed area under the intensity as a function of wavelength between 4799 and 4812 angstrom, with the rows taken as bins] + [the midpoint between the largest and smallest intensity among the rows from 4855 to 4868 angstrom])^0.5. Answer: 16.3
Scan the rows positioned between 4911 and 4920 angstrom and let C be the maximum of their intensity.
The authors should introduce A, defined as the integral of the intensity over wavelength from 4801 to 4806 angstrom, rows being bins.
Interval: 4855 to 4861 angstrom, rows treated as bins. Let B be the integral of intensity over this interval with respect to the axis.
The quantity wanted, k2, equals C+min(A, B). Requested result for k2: 117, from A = 102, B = 99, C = 17.49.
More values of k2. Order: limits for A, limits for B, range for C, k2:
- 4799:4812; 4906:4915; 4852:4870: 169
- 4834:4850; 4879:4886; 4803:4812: 151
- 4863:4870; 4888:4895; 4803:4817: 130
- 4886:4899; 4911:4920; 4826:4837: 170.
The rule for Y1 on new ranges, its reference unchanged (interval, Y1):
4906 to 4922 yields 4909.60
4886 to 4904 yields 4889.29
